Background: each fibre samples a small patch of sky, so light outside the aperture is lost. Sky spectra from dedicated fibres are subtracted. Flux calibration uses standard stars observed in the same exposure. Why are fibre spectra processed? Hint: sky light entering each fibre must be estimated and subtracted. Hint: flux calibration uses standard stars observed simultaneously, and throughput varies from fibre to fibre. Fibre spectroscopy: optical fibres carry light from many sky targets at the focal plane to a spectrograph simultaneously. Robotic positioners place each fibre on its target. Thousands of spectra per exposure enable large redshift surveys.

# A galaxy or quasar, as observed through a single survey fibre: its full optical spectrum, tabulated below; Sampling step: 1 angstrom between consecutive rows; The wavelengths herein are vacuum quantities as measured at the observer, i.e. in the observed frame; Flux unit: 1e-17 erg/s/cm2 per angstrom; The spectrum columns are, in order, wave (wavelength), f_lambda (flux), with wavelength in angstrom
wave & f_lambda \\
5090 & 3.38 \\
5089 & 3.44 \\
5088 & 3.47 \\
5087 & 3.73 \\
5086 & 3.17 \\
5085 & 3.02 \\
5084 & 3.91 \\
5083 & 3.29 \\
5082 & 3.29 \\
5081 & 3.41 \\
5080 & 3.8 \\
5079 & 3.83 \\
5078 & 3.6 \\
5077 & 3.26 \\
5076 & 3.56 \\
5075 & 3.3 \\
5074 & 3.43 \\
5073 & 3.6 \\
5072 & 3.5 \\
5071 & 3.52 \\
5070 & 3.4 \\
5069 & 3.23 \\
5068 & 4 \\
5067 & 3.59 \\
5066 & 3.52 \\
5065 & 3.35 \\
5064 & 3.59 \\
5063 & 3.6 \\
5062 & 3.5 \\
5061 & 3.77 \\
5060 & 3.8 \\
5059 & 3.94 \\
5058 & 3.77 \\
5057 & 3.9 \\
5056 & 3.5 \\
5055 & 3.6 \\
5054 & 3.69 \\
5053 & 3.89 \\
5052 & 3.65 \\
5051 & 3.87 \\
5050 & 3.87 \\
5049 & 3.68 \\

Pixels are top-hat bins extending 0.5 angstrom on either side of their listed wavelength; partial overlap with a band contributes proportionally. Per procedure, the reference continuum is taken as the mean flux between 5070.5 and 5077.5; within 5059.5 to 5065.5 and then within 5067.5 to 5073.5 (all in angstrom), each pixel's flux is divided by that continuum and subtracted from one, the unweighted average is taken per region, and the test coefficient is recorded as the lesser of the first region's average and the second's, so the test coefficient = -0.043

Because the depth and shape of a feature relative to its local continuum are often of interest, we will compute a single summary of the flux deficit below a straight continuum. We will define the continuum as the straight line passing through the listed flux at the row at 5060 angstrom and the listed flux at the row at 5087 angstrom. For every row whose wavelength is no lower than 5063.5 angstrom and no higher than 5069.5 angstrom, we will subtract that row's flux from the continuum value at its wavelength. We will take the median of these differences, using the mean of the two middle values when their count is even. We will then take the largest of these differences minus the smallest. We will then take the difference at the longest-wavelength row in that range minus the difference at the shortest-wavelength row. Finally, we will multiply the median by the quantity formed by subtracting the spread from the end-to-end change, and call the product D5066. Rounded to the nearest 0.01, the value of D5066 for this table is -0.10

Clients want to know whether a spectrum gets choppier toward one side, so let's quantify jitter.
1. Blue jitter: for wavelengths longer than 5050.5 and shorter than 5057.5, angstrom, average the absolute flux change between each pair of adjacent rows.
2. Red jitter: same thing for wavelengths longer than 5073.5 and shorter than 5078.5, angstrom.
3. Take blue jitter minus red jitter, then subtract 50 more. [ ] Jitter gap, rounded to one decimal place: -50.0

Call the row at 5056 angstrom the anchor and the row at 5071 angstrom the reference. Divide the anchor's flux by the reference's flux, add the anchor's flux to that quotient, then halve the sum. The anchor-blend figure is 2.25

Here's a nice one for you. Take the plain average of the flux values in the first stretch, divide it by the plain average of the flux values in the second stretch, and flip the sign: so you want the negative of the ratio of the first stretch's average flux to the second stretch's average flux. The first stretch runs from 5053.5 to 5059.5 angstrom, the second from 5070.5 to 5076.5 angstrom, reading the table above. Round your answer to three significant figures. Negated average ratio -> -1.07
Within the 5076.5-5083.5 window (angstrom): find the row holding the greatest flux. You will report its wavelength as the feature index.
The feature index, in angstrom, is 5079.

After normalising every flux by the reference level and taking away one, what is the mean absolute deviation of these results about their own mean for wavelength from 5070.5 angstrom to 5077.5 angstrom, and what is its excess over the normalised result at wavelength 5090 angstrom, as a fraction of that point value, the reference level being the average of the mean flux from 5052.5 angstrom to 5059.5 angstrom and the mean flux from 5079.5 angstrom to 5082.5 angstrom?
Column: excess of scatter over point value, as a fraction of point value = -1.42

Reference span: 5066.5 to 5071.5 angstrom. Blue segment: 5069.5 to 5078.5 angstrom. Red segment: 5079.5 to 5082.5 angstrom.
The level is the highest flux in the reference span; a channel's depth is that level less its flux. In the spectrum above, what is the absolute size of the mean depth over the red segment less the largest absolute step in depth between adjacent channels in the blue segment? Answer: 0.16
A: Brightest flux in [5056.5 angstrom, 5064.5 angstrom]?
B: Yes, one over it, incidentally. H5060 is 0.254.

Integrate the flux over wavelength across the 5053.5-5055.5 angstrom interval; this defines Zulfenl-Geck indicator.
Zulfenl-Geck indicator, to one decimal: 7.3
